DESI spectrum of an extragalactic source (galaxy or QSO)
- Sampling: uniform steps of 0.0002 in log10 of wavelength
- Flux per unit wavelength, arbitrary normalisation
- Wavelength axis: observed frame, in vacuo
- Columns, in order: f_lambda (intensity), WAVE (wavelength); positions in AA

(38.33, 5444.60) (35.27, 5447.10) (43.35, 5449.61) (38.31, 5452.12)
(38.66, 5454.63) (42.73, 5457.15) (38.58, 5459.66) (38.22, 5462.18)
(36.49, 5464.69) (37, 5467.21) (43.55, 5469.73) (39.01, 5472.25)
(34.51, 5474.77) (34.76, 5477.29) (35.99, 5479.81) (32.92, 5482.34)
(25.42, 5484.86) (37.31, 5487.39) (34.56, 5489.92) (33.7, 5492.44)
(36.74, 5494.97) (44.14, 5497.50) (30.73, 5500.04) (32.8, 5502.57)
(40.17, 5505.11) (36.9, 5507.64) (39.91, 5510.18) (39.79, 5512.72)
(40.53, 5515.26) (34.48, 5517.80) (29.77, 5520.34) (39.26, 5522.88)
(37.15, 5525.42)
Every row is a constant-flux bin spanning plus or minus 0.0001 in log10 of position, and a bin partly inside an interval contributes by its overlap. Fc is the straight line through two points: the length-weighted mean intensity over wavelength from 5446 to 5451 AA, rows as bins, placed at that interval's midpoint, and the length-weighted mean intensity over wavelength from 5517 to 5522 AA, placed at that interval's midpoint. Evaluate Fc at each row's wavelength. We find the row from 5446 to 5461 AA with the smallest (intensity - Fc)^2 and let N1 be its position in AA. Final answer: 5454.63 AA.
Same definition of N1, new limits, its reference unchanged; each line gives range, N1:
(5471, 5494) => 5479.81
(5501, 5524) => 5502.57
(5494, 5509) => 5502.57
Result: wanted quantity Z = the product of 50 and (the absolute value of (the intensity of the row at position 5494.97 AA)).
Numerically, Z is 1837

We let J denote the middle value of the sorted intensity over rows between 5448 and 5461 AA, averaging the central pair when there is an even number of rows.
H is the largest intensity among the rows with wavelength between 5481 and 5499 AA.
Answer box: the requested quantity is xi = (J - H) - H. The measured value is -50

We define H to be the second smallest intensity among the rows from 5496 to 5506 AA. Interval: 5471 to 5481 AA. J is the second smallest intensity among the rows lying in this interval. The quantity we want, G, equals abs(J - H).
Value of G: 2.0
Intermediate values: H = 32.8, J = 34.76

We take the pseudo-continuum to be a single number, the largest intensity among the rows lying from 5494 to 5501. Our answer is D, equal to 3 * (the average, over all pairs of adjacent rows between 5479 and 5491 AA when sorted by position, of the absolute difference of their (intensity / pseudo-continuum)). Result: 0.43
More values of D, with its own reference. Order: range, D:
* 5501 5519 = 0.23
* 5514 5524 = 0.46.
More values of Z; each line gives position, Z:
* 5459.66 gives 1929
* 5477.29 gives 1738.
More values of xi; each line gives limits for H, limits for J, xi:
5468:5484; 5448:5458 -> -46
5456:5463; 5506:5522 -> -47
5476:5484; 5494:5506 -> -35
